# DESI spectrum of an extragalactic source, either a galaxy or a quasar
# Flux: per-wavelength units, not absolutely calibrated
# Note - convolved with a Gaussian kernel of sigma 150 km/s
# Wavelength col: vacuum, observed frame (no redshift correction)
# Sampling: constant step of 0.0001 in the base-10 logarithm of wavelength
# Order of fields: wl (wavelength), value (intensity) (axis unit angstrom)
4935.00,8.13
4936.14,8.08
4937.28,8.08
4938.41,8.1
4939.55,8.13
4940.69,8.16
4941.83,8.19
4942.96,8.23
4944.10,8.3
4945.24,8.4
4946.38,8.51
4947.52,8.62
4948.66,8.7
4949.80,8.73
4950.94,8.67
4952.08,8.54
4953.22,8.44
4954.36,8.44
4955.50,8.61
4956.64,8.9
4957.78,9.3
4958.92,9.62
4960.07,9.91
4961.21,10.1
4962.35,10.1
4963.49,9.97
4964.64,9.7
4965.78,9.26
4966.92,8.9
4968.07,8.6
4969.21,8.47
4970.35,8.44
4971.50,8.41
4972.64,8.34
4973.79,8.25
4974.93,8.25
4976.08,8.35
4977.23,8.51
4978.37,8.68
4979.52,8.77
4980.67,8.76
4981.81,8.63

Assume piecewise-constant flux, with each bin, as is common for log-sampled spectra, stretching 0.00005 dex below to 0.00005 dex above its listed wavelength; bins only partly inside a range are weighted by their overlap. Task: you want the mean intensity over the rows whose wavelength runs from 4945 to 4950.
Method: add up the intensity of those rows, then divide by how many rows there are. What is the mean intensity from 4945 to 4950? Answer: 8.6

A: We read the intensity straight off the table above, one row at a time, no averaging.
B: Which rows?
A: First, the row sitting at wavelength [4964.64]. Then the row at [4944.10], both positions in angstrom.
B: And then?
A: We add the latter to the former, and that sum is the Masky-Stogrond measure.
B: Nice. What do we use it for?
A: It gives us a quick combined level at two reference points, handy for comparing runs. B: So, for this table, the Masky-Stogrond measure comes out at 18.0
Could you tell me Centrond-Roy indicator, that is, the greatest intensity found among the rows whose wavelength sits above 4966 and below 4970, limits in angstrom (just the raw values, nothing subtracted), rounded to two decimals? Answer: 8.90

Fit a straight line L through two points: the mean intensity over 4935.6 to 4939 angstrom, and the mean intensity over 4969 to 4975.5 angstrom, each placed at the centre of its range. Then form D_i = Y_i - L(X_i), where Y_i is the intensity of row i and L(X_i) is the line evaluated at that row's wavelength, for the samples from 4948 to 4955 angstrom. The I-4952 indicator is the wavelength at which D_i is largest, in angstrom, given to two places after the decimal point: 4949.80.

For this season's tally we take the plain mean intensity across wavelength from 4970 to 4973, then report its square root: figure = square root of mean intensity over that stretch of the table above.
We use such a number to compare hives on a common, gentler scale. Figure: 2.90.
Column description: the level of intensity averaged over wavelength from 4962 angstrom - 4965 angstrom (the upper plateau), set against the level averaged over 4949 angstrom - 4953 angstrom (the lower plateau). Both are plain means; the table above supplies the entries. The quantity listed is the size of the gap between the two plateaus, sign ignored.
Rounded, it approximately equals 1.3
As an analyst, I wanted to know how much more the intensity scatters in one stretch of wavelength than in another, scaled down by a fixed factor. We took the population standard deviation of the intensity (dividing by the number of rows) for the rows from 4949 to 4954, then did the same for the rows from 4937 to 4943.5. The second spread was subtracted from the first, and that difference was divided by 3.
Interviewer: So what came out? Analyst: 0.020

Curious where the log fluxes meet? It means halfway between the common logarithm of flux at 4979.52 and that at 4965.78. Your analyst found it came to 0.955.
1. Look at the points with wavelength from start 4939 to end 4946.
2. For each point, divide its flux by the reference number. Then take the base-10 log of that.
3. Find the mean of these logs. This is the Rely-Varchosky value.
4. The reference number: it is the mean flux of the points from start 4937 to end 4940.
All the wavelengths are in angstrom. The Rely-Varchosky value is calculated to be 0.007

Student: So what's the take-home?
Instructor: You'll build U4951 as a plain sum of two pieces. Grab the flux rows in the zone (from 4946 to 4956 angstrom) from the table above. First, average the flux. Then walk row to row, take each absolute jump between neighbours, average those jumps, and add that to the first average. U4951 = 8.67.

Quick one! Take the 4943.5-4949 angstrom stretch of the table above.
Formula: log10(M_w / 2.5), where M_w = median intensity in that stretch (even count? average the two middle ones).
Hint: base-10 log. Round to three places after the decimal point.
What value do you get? 0.532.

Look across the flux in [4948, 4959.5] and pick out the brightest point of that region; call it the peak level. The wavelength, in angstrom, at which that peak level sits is 4958.92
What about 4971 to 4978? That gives 4977.23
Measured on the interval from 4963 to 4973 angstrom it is 4963.49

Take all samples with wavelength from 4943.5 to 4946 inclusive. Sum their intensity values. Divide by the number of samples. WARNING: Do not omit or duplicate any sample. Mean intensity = 8.35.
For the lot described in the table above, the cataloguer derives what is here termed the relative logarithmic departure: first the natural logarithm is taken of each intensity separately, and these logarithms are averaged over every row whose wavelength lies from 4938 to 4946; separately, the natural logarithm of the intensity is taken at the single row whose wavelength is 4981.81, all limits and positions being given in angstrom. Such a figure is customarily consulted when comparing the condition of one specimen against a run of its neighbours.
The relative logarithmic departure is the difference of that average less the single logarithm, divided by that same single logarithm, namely -0.023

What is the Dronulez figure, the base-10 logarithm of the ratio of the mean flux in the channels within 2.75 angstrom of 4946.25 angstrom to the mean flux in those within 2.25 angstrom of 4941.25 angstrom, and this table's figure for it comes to 0.02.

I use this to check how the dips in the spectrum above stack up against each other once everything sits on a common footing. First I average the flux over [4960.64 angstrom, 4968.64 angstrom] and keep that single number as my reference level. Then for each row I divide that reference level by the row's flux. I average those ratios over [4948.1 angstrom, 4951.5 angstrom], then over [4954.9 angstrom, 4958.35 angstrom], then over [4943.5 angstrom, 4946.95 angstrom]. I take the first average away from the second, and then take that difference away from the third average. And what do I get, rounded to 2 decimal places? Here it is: 1.16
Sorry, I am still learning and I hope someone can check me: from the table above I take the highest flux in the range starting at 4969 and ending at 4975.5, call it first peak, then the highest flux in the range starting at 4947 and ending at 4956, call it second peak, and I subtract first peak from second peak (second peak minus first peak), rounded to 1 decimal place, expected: 0.3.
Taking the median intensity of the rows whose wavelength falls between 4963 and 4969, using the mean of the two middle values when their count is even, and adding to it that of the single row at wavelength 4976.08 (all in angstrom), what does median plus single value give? 17.61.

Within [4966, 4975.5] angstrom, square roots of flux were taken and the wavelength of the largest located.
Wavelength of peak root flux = 4966.92 angstrom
